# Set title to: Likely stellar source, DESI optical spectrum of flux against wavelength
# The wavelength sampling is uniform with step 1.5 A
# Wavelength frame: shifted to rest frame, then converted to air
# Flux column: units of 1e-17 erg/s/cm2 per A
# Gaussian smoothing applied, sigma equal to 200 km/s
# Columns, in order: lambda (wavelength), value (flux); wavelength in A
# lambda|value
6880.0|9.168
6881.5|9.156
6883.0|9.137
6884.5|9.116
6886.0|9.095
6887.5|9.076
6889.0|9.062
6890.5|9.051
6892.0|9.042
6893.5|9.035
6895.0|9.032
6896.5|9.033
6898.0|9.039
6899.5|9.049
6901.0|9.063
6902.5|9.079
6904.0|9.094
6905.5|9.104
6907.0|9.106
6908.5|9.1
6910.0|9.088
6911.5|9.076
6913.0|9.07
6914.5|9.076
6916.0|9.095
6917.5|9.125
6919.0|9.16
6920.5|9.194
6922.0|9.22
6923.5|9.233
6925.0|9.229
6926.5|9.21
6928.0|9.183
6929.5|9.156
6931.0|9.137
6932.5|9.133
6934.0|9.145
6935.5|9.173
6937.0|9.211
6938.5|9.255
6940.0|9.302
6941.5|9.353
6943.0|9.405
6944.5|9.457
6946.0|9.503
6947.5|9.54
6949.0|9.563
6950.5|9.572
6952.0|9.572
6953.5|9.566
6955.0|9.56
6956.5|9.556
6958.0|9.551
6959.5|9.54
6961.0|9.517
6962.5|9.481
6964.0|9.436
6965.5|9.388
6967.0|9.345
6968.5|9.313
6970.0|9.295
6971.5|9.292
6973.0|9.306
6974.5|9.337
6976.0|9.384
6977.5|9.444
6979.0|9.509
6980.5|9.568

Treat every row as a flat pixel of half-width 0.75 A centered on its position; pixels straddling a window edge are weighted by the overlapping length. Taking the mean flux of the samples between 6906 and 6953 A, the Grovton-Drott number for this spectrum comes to 9.25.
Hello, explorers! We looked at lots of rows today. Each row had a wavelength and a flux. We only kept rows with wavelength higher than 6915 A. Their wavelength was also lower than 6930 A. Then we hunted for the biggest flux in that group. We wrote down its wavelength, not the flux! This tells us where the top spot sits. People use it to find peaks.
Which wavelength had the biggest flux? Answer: 6923.5 A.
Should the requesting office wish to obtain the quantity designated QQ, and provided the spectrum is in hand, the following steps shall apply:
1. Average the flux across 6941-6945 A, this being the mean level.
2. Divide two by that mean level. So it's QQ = 0.2127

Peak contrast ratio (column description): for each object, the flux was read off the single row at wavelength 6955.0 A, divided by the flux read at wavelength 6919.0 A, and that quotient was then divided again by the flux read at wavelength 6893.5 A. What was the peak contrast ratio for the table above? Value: 0.116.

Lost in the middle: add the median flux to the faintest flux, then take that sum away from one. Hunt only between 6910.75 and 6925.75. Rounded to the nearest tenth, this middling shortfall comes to -17.2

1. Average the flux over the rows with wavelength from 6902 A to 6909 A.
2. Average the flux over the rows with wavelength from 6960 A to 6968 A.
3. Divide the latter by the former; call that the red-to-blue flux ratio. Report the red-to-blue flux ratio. 1.037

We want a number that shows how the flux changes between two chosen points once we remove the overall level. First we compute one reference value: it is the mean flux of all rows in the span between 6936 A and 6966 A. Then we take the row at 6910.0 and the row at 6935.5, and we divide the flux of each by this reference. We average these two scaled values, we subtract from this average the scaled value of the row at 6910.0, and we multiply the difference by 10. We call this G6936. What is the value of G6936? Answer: 0.045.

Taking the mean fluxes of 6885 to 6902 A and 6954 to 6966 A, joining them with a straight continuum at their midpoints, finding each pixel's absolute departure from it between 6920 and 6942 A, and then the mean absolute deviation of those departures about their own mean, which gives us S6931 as 0.053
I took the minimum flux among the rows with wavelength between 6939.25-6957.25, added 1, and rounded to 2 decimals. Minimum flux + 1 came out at 10.30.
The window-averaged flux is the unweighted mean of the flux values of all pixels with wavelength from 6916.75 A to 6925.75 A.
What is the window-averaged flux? 9.19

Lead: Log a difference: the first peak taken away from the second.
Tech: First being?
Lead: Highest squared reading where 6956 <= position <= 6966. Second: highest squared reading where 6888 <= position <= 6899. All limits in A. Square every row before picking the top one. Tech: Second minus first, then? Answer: -9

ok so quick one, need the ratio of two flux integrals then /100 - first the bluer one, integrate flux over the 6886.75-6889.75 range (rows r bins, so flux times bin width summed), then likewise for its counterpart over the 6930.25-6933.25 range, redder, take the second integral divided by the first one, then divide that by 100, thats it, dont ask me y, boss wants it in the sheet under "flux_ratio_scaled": 0.0101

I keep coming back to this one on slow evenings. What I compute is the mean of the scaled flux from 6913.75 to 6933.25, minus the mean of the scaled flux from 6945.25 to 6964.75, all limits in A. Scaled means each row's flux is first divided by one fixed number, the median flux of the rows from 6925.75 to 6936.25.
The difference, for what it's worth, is -0.040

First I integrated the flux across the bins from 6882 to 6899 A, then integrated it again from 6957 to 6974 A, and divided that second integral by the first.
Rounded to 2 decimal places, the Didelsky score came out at 1.04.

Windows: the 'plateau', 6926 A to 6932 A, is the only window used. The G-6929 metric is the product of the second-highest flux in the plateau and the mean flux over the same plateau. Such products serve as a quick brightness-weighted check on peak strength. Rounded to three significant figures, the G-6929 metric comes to 84.2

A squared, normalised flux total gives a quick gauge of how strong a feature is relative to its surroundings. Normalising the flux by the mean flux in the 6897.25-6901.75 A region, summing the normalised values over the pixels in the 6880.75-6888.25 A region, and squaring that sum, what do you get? 25.4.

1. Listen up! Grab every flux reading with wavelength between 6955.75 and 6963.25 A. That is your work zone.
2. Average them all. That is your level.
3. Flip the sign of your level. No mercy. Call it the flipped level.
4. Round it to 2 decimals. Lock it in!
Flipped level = -9.53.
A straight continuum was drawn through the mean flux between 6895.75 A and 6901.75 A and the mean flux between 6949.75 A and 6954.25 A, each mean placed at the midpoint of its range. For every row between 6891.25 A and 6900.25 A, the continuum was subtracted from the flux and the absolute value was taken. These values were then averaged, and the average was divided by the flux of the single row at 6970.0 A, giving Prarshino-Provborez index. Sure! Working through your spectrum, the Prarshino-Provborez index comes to 0.003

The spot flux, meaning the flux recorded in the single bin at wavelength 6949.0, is 9.563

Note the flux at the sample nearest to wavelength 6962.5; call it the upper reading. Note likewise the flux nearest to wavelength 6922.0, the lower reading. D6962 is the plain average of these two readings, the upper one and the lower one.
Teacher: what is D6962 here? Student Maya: 9.35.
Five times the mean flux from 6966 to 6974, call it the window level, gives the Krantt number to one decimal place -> 46.6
